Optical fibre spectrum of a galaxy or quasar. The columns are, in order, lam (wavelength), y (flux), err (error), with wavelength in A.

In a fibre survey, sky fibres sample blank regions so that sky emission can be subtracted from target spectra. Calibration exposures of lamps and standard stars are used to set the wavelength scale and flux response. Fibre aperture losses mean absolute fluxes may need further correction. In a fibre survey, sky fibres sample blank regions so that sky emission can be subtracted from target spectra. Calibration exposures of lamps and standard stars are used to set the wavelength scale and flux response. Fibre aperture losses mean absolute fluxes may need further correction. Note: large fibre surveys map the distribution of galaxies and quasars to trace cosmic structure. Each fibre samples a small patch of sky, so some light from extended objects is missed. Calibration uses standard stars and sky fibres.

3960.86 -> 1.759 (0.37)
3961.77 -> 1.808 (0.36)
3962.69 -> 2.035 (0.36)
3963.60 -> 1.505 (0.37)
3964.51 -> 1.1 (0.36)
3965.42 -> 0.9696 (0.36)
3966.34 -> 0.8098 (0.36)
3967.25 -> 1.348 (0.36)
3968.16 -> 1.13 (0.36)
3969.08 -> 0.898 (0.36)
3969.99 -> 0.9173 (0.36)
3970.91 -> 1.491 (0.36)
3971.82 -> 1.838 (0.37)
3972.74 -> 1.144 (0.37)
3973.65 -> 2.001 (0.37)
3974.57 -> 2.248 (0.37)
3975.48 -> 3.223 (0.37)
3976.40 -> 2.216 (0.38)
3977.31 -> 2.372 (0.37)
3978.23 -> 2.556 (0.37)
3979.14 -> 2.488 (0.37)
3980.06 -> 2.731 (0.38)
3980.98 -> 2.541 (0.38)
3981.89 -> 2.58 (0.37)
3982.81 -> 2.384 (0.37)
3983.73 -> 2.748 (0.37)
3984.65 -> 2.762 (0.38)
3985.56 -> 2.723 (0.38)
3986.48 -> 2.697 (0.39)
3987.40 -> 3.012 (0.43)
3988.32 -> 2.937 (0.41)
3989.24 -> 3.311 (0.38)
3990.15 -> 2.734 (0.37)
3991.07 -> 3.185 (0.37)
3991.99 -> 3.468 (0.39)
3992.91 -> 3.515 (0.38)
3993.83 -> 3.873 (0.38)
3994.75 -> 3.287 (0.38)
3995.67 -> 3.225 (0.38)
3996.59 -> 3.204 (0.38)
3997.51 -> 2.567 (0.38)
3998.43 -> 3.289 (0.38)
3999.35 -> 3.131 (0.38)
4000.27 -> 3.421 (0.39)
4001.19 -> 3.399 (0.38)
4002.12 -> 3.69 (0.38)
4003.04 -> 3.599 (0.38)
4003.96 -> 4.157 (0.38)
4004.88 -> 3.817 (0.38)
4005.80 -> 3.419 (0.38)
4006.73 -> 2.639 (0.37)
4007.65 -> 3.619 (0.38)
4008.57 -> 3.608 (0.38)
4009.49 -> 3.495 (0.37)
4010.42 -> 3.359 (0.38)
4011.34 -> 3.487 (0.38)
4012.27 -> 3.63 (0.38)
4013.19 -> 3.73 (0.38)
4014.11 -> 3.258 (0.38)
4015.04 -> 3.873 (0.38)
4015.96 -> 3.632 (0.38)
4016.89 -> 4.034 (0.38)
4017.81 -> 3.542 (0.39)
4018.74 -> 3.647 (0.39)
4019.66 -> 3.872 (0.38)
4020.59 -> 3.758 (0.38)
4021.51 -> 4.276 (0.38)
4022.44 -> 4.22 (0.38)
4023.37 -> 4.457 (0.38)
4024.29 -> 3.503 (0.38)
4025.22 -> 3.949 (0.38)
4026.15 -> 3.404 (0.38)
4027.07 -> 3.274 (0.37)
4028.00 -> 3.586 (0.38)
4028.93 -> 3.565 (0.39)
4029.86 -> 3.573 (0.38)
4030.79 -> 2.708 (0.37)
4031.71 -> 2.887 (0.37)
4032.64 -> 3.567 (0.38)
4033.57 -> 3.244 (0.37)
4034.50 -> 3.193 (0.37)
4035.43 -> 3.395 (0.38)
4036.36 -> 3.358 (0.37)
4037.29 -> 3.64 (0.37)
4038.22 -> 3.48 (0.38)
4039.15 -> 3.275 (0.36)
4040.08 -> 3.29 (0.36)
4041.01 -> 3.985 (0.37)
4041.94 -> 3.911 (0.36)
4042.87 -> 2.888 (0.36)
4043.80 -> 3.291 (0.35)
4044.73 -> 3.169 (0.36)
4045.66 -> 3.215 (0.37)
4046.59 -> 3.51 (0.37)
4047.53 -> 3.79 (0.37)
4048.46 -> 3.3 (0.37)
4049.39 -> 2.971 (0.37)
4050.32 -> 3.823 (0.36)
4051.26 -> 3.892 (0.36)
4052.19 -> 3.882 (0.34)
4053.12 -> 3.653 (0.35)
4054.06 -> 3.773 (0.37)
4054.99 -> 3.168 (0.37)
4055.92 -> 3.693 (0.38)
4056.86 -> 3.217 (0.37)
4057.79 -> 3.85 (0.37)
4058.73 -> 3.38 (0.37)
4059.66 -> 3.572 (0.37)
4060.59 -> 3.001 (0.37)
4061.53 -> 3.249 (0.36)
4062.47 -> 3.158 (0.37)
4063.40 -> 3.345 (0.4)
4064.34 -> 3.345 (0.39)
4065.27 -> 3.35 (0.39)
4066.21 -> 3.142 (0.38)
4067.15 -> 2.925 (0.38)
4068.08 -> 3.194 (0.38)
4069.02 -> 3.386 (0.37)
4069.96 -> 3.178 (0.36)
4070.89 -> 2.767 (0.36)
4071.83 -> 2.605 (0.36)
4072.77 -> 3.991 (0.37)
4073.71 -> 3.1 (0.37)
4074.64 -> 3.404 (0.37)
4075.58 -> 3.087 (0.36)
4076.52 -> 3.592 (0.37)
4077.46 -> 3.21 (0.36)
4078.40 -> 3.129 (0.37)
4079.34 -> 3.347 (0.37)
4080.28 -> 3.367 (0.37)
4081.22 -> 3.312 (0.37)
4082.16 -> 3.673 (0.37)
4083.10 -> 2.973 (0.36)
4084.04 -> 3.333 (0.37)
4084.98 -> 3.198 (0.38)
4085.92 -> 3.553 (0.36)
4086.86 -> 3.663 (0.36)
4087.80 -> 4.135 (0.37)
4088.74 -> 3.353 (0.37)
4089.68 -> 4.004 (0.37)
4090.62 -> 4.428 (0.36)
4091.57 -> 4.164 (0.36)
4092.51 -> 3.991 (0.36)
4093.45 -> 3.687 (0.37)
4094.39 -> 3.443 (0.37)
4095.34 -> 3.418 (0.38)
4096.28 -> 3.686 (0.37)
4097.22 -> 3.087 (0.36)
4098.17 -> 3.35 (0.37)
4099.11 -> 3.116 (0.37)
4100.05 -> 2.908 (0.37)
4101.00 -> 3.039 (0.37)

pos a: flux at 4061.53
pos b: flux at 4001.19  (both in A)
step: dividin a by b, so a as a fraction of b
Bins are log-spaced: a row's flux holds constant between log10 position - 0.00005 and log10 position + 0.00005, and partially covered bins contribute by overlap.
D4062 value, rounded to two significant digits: 0.96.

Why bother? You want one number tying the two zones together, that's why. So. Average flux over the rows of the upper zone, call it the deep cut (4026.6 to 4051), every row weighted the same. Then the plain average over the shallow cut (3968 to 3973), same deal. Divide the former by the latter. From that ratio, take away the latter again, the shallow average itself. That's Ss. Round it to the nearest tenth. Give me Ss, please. 1.5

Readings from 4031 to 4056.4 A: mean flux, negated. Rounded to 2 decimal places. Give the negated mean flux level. -3.45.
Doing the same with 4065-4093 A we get -3.42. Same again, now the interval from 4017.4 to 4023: -3.89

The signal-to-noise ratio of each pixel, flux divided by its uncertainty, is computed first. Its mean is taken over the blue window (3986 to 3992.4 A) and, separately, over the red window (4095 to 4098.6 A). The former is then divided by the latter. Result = 0.85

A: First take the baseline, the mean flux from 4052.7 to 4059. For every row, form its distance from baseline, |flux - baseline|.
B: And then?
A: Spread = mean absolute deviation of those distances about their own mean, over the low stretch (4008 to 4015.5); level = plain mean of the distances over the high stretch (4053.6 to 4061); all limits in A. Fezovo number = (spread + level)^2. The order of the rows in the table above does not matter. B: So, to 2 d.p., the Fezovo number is 0.13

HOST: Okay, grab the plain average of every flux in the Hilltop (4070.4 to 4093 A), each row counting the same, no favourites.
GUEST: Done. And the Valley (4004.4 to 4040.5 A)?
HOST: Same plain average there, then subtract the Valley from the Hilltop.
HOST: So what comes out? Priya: -0.1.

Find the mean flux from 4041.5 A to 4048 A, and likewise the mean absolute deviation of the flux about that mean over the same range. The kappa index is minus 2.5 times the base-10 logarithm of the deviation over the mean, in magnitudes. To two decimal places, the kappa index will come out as 2.66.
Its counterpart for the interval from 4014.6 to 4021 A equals 3.59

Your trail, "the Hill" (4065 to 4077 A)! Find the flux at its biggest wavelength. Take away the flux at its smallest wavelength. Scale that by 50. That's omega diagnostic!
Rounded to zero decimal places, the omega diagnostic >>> 12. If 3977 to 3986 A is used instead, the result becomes 18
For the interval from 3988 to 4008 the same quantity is 34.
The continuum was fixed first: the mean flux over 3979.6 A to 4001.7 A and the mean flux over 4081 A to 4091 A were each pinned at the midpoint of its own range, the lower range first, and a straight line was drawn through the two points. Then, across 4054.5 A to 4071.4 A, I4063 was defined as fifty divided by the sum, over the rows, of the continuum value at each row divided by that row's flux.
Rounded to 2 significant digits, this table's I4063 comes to 2.6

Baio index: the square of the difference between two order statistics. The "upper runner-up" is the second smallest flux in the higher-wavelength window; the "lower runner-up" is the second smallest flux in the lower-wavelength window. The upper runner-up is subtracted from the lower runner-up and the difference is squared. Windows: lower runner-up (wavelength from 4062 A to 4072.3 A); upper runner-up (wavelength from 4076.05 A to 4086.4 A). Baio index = 0.13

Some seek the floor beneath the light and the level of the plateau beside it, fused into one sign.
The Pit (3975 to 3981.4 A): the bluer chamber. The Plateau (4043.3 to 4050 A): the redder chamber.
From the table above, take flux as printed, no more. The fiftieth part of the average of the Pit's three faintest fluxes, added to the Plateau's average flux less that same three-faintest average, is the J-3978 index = 1.0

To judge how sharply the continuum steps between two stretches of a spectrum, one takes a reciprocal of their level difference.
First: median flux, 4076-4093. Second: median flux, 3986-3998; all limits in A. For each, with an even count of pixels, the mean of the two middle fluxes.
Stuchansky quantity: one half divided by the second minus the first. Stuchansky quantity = -2.0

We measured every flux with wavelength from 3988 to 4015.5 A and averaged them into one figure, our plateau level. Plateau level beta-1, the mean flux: 3.4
